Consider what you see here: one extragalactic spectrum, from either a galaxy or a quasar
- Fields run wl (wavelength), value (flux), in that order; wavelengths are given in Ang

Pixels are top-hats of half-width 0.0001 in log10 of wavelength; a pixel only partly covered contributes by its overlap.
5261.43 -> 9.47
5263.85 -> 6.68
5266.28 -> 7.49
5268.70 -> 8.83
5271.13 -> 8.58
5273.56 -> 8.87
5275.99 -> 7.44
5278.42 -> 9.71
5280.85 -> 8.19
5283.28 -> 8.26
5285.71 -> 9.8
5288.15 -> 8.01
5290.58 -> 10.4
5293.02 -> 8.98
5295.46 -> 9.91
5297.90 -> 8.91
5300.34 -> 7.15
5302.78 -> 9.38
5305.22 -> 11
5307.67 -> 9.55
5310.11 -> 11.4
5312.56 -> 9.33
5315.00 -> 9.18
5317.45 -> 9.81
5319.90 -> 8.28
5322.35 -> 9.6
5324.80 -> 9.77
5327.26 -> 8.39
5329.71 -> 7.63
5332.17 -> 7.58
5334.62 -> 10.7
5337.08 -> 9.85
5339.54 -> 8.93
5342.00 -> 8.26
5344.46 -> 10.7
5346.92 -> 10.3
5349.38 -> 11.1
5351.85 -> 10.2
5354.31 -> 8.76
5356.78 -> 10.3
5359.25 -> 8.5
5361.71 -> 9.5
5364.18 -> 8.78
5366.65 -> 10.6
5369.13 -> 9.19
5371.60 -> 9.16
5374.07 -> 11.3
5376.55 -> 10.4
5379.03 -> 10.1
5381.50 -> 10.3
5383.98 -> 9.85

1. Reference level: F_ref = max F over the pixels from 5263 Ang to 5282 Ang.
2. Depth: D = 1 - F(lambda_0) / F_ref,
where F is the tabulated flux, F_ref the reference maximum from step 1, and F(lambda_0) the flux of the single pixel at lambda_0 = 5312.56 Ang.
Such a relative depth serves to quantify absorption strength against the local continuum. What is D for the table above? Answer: 0.04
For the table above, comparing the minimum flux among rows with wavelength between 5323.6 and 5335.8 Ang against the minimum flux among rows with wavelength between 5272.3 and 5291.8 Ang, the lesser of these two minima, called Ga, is 7.4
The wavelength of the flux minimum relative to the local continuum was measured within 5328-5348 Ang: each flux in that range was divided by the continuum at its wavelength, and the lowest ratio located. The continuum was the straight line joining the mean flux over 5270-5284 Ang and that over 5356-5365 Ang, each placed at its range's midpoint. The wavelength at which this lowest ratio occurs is 5332.17 Ang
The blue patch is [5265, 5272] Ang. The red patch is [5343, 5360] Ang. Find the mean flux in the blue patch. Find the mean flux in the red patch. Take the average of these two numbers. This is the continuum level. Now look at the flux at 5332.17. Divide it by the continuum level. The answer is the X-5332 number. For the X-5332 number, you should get 0.83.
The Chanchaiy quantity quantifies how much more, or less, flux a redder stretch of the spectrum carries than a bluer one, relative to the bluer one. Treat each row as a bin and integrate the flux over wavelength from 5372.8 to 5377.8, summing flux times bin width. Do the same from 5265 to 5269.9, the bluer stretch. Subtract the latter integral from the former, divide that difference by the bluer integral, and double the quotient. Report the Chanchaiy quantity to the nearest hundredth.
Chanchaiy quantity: 0.71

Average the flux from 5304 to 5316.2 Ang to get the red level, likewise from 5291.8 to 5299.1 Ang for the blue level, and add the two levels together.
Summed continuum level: 19.4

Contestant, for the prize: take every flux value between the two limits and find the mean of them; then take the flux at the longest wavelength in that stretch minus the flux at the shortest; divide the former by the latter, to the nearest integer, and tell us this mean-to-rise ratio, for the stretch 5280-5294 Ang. 11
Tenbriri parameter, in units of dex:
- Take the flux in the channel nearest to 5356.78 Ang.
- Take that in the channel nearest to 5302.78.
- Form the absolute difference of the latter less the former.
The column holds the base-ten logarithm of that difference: 0.0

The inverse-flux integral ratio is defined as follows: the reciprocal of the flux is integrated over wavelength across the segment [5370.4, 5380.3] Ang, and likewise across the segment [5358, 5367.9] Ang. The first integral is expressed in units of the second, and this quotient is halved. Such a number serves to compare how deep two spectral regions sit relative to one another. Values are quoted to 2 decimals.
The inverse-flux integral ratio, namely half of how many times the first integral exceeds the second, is 0.46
